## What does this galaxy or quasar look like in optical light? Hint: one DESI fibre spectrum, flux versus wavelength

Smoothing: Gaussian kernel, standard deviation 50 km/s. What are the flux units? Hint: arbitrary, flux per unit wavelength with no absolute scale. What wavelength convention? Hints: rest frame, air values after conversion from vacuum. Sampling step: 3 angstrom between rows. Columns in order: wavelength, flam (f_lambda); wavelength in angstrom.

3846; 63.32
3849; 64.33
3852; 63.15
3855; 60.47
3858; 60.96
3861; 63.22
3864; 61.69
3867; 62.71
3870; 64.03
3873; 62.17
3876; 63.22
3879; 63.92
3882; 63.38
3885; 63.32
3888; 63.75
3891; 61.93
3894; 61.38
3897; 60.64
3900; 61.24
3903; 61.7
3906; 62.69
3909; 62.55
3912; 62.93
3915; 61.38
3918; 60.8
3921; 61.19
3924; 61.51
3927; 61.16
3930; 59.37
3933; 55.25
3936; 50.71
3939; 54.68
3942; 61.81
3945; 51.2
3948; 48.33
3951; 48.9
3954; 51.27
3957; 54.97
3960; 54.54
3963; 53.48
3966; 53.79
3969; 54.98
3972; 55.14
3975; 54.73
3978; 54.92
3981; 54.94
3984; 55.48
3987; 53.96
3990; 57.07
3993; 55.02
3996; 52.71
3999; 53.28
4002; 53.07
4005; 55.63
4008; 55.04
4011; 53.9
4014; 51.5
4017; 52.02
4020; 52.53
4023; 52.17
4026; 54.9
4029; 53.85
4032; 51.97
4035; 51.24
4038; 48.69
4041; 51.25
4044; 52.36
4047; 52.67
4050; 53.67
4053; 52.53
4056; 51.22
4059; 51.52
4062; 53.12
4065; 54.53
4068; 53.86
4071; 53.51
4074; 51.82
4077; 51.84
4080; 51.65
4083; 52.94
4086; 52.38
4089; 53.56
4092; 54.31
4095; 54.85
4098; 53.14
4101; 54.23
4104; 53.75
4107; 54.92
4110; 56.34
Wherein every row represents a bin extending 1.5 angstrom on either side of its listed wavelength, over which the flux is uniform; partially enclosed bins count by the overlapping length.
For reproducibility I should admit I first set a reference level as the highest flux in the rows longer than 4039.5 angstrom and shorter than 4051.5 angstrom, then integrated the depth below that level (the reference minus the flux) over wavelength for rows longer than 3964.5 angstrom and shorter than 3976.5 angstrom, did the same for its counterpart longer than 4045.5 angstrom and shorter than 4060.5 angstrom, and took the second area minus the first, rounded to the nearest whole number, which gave 32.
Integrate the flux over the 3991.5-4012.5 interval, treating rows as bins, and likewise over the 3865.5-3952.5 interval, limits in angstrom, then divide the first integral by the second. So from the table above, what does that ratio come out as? 0.22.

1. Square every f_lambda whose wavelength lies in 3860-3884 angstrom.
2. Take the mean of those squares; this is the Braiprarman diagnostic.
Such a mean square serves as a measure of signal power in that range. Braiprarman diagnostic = 3975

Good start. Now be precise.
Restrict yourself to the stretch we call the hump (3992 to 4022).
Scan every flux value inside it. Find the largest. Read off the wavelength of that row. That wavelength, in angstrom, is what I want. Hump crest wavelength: 4005 angstrom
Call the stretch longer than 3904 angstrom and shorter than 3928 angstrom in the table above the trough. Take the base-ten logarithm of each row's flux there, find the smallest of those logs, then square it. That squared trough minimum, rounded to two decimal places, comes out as 3.18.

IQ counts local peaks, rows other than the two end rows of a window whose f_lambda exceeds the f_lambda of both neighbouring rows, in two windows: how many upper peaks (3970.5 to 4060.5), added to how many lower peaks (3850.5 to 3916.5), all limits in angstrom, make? 13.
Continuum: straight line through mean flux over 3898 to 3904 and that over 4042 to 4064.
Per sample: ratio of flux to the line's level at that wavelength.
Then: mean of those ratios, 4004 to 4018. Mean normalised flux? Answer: 0.98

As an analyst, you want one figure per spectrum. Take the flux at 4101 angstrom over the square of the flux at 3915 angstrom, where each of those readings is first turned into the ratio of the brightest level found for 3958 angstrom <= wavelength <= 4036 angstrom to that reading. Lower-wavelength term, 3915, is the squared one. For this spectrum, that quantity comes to 1.22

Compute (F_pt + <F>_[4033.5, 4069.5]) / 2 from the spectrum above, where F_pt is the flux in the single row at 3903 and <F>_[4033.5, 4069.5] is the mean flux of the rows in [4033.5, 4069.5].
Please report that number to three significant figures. 57.0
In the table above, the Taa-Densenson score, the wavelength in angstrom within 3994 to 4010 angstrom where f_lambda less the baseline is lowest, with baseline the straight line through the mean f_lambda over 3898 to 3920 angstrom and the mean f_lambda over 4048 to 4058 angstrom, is 3996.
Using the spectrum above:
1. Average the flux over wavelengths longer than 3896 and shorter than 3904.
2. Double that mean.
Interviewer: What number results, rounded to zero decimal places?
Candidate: 122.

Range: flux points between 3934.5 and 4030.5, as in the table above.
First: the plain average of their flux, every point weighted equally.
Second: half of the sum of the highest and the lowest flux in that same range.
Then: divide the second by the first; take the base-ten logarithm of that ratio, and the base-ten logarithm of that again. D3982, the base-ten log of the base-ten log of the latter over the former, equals -2.0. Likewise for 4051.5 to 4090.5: -2.7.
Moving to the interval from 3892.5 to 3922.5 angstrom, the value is -3.0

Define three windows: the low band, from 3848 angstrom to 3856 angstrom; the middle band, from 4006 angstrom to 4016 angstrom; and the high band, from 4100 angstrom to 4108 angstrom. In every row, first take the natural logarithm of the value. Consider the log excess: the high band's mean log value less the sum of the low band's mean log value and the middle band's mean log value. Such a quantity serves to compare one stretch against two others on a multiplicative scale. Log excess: -4.12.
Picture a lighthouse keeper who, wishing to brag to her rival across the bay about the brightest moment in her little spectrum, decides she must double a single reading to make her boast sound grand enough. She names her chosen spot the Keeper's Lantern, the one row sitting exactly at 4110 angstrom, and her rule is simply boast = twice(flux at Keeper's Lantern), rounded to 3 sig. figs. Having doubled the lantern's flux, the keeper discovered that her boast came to 113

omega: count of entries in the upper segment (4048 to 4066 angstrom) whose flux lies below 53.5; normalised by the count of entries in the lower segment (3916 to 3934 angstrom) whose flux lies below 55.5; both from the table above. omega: 4.00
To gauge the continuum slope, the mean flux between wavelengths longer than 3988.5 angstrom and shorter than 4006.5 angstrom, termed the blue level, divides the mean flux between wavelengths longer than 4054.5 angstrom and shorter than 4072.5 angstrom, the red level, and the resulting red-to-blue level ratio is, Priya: 0.97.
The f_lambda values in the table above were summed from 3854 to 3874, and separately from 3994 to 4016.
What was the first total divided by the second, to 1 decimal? 1.2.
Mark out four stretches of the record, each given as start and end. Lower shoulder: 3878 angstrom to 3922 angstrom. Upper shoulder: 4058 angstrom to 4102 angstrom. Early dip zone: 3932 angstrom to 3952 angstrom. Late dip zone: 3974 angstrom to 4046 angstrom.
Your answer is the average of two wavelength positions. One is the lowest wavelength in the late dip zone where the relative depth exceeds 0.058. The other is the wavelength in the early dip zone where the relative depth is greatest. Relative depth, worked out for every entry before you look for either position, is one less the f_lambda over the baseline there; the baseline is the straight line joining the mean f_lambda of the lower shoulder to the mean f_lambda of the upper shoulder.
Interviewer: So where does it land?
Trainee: 3961.5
